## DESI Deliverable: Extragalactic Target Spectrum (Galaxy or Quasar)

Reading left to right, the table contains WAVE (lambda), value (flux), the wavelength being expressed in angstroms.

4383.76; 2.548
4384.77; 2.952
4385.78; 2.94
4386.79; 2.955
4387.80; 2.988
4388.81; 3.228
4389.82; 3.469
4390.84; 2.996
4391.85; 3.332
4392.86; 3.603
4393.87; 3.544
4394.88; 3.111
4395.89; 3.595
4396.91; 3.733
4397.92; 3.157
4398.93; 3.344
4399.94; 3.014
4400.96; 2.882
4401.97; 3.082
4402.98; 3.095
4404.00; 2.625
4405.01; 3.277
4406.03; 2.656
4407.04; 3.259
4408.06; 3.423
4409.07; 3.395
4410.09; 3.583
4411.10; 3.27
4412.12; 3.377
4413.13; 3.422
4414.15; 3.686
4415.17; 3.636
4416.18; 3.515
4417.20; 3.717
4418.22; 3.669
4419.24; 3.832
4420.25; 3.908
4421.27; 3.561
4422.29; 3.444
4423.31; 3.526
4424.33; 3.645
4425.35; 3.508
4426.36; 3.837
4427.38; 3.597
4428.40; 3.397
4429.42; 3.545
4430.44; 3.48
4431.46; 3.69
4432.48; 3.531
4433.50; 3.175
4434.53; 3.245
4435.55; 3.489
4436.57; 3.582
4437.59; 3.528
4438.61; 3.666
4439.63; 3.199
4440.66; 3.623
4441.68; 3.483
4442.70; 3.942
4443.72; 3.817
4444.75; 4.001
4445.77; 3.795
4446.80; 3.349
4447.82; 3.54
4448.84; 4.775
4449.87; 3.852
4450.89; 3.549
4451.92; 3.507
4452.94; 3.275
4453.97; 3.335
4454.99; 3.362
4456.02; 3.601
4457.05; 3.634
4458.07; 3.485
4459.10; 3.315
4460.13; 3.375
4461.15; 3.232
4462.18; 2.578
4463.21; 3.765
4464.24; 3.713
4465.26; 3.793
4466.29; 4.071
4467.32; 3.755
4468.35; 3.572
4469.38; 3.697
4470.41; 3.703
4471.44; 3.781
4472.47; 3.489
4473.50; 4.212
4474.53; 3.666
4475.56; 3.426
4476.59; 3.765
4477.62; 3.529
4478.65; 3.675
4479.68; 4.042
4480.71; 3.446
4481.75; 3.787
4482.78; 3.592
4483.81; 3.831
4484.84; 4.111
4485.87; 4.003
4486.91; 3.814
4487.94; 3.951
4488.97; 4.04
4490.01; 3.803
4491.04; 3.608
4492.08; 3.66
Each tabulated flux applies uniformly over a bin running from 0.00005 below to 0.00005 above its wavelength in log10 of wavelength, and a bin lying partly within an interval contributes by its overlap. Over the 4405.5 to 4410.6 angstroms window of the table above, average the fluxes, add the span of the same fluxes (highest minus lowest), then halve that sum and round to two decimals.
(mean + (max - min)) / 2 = 2.10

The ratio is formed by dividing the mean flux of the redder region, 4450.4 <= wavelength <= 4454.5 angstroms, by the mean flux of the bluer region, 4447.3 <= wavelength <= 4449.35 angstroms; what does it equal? 0.82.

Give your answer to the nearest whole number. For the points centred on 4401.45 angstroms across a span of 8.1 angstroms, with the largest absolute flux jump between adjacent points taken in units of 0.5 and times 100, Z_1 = 130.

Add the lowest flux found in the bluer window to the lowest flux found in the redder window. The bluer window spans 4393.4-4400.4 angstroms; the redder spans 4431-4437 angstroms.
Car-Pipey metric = 6.19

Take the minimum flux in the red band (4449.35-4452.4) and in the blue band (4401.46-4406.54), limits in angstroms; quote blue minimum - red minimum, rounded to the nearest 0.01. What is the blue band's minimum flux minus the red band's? -0.88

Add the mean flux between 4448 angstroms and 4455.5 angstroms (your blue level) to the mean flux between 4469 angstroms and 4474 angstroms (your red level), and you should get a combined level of 7.44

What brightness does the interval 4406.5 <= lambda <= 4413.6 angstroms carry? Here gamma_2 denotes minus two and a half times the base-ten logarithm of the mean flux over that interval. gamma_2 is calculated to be -1.33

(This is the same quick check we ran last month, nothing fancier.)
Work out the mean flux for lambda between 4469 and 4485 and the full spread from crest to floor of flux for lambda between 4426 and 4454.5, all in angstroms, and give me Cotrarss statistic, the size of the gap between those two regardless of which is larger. 2.13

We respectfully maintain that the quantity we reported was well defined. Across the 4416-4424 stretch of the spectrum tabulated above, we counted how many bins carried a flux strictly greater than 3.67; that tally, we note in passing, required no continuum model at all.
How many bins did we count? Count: 3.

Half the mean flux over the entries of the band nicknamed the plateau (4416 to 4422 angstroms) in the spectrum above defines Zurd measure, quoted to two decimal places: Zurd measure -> 1.85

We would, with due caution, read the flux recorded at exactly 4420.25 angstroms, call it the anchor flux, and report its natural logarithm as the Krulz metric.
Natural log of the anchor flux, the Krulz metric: 1.36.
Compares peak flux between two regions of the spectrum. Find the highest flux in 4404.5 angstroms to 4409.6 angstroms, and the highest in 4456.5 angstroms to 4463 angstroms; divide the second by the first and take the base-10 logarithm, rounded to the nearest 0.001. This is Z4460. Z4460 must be 0.026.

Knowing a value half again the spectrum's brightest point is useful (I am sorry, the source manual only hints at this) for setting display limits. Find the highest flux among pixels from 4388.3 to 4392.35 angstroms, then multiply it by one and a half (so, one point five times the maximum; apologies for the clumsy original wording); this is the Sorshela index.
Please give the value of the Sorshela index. 5.2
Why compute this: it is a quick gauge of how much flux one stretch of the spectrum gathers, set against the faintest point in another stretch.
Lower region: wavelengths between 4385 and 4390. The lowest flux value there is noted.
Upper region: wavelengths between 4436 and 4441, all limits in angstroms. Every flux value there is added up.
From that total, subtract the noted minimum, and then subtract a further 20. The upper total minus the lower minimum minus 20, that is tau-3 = -5.3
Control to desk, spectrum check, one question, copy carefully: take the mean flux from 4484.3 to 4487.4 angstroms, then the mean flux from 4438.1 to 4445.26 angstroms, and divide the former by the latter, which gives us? 1.08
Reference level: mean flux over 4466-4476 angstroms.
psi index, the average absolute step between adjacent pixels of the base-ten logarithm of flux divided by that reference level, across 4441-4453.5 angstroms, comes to 0.044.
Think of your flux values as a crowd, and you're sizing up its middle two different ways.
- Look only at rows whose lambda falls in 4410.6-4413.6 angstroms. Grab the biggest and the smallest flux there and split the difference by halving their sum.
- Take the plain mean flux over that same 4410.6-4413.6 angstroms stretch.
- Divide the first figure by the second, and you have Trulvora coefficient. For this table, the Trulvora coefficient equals 1.00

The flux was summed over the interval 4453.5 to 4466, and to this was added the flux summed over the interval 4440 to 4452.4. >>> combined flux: 86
